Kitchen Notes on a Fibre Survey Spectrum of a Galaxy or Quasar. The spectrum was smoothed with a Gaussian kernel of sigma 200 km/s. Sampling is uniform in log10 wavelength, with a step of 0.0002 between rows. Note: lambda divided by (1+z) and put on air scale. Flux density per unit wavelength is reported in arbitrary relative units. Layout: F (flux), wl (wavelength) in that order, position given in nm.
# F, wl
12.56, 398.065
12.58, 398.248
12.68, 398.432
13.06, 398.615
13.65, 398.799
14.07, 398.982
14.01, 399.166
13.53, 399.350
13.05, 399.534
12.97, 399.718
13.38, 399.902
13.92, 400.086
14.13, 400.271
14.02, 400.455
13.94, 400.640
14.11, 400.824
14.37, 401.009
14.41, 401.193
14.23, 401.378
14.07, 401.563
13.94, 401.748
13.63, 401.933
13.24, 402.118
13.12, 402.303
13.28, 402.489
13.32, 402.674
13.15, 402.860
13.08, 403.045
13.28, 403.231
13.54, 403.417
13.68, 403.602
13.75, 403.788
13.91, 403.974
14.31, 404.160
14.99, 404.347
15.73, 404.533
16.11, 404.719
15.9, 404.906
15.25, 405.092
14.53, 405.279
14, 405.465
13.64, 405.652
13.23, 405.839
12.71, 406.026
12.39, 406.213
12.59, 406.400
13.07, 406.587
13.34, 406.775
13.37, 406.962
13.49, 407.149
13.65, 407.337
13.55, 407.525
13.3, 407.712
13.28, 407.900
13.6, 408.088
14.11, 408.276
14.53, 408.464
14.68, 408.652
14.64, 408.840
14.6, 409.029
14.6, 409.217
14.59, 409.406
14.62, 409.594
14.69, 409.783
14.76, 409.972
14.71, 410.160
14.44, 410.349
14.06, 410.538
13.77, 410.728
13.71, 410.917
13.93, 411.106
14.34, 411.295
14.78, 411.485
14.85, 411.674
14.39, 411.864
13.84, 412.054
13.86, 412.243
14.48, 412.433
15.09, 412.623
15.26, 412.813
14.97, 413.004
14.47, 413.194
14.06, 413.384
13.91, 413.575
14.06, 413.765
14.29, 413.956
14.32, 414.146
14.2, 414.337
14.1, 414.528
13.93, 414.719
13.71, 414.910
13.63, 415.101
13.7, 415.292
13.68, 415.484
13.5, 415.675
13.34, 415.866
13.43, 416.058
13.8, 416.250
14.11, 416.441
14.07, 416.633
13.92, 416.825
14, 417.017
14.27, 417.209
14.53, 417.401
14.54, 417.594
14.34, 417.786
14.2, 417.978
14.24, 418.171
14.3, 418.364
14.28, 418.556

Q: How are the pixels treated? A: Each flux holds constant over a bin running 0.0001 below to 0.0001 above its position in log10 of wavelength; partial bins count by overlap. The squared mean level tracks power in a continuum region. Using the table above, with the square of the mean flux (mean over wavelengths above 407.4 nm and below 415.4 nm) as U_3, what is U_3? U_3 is 203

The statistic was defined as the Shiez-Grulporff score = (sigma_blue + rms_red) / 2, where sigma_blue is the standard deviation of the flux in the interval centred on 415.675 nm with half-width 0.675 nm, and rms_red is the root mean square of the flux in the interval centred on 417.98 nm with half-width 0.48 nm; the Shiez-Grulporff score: 7.24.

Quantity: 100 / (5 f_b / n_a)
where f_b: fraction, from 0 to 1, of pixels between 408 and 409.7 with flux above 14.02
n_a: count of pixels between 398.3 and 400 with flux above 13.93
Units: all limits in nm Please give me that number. 45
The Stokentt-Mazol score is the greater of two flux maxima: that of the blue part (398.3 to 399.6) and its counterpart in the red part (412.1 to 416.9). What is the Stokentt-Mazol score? 15.26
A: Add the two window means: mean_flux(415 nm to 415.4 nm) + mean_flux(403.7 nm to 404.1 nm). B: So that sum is 27.5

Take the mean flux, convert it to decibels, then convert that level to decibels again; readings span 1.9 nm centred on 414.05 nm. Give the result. 10.6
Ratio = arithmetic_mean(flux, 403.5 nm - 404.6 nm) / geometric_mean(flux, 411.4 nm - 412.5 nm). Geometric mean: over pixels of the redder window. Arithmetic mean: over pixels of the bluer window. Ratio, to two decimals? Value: 1.00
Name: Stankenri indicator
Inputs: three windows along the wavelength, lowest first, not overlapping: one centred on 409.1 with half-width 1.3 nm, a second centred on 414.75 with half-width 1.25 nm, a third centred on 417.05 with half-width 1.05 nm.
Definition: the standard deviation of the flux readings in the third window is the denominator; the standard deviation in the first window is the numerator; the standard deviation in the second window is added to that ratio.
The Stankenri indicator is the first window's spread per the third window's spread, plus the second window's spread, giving 1.7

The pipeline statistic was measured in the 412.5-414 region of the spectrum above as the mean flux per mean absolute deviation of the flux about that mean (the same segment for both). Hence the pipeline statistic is 33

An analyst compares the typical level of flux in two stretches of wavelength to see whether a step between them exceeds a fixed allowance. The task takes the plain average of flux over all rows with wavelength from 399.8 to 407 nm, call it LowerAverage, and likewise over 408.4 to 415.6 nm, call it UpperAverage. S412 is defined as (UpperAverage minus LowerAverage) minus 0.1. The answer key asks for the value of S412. 0.4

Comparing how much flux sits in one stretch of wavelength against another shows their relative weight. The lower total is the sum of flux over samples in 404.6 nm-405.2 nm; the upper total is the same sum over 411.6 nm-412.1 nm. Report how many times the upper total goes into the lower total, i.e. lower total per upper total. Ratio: 1.10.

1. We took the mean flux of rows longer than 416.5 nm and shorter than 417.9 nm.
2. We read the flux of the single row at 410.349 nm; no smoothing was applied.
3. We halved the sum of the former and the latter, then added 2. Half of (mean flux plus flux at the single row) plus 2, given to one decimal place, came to 16.3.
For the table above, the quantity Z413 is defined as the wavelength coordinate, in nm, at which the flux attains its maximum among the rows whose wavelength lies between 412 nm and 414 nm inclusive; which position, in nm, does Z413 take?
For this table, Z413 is 412.813 nm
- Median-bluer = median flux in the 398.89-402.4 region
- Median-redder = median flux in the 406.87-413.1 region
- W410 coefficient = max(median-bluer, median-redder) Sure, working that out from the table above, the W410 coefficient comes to 14.4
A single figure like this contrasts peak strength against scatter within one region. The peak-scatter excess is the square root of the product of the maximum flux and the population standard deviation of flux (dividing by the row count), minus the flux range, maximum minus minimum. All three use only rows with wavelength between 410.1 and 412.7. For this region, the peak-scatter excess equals 1.17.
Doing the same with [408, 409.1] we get 1.31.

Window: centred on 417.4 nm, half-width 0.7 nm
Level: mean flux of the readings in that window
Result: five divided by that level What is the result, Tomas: 0.351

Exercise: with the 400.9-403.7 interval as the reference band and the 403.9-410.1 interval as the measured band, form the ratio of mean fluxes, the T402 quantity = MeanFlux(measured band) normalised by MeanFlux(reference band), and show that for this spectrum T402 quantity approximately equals 1.04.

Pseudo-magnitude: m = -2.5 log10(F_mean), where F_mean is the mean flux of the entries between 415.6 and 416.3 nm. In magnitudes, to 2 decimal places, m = -2.83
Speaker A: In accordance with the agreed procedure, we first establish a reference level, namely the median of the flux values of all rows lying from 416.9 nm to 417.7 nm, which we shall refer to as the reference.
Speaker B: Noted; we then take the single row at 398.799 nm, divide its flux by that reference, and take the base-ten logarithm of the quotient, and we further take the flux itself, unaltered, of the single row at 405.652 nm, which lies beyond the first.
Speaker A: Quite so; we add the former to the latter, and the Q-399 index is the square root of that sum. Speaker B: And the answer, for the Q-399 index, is 3.69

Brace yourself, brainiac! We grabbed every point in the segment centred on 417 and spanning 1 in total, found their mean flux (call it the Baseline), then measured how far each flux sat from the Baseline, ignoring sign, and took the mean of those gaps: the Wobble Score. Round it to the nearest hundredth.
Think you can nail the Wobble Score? 0.19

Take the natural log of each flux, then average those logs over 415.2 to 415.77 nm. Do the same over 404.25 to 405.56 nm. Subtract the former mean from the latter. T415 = 0.11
